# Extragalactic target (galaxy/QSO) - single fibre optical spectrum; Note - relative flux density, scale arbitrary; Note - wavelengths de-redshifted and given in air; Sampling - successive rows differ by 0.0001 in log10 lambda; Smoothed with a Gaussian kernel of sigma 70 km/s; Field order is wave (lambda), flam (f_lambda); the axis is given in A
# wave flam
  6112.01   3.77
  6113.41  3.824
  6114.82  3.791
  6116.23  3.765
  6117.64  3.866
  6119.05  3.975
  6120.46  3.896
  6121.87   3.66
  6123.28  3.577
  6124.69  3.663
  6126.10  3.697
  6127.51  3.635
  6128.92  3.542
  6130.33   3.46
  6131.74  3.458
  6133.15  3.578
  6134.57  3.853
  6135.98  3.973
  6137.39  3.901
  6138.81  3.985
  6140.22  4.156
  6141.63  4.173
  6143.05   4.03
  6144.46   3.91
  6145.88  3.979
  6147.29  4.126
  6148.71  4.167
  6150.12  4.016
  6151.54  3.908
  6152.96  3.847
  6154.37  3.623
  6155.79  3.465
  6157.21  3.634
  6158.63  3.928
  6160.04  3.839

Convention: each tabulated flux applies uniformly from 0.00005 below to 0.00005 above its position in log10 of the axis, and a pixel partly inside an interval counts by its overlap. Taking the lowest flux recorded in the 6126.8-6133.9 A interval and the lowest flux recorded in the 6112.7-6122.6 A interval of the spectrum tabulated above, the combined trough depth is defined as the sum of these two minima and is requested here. 7.1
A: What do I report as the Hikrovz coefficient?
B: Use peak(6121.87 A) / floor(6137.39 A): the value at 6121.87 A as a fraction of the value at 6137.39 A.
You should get 0.94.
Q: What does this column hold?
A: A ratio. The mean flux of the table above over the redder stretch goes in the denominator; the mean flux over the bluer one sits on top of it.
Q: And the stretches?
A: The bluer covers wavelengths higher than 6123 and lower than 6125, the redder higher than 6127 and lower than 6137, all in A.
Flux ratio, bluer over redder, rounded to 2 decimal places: 0.99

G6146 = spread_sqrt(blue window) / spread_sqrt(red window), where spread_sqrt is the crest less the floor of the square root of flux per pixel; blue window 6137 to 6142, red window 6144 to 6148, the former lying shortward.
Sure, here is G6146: 1.3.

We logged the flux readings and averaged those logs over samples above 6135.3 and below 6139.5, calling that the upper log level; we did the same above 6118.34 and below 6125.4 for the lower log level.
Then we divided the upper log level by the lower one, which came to 1.04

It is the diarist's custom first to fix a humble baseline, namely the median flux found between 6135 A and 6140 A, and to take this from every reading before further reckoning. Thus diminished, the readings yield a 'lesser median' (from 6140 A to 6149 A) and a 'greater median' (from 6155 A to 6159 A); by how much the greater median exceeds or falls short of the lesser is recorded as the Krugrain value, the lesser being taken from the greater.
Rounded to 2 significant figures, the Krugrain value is -0.49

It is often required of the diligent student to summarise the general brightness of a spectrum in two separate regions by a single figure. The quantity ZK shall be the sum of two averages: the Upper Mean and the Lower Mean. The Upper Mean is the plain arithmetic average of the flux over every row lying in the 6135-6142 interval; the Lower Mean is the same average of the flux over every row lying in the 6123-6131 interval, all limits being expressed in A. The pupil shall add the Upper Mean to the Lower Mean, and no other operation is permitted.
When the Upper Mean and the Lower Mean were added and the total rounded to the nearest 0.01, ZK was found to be 7.63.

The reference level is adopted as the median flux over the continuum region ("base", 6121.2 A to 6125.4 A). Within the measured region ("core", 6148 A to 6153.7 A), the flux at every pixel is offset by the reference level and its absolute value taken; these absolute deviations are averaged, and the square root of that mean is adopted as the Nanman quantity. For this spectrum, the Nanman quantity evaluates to 0.57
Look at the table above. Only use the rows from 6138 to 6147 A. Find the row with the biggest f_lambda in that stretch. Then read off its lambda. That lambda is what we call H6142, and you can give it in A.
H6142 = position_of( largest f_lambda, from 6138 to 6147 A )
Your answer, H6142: 6141.63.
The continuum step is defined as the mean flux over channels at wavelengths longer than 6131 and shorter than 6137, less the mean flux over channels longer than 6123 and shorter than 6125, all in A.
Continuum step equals 0.10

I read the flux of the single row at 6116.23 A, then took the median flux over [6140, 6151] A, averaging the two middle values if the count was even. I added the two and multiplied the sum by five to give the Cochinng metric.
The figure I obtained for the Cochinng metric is 39.2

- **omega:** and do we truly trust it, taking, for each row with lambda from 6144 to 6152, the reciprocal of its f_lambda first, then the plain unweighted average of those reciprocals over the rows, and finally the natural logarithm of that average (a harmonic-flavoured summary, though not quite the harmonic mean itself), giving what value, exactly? -1.39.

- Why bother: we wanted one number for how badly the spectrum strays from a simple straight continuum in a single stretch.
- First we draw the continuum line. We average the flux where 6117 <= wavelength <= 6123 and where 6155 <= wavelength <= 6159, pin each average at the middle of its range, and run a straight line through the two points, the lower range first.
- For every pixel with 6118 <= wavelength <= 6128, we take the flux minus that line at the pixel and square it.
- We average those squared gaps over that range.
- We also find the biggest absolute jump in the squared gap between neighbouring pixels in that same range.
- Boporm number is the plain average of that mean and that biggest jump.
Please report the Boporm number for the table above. 0.03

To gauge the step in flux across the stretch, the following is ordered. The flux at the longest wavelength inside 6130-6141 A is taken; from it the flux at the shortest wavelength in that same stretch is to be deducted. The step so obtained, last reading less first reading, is 0.7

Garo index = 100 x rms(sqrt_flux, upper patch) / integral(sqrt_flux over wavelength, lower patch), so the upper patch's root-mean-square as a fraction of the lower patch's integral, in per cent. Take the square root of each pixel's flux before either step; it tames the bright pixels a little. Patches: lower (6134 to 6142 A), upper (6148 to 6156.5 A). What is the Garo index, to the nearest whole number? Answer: 12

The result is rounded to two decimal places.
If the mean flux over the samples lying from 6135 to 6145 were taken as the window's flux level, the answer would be 4.02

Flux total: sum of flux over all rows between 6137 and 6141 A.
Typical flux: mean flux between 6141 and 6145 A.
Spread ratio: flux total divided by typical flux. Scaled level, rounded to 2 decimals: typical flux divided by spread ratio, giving 1.35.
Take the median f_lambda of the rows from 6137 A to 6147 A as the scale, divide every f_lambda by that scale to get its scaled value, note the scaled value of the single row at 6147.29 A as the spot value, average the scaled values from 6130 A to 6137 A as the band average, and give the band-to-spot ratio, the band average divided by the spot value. 0.89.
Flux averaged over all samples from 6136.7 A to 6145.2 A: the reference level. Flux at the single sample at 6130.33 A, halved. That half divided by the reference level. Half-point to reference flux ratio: 0.43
